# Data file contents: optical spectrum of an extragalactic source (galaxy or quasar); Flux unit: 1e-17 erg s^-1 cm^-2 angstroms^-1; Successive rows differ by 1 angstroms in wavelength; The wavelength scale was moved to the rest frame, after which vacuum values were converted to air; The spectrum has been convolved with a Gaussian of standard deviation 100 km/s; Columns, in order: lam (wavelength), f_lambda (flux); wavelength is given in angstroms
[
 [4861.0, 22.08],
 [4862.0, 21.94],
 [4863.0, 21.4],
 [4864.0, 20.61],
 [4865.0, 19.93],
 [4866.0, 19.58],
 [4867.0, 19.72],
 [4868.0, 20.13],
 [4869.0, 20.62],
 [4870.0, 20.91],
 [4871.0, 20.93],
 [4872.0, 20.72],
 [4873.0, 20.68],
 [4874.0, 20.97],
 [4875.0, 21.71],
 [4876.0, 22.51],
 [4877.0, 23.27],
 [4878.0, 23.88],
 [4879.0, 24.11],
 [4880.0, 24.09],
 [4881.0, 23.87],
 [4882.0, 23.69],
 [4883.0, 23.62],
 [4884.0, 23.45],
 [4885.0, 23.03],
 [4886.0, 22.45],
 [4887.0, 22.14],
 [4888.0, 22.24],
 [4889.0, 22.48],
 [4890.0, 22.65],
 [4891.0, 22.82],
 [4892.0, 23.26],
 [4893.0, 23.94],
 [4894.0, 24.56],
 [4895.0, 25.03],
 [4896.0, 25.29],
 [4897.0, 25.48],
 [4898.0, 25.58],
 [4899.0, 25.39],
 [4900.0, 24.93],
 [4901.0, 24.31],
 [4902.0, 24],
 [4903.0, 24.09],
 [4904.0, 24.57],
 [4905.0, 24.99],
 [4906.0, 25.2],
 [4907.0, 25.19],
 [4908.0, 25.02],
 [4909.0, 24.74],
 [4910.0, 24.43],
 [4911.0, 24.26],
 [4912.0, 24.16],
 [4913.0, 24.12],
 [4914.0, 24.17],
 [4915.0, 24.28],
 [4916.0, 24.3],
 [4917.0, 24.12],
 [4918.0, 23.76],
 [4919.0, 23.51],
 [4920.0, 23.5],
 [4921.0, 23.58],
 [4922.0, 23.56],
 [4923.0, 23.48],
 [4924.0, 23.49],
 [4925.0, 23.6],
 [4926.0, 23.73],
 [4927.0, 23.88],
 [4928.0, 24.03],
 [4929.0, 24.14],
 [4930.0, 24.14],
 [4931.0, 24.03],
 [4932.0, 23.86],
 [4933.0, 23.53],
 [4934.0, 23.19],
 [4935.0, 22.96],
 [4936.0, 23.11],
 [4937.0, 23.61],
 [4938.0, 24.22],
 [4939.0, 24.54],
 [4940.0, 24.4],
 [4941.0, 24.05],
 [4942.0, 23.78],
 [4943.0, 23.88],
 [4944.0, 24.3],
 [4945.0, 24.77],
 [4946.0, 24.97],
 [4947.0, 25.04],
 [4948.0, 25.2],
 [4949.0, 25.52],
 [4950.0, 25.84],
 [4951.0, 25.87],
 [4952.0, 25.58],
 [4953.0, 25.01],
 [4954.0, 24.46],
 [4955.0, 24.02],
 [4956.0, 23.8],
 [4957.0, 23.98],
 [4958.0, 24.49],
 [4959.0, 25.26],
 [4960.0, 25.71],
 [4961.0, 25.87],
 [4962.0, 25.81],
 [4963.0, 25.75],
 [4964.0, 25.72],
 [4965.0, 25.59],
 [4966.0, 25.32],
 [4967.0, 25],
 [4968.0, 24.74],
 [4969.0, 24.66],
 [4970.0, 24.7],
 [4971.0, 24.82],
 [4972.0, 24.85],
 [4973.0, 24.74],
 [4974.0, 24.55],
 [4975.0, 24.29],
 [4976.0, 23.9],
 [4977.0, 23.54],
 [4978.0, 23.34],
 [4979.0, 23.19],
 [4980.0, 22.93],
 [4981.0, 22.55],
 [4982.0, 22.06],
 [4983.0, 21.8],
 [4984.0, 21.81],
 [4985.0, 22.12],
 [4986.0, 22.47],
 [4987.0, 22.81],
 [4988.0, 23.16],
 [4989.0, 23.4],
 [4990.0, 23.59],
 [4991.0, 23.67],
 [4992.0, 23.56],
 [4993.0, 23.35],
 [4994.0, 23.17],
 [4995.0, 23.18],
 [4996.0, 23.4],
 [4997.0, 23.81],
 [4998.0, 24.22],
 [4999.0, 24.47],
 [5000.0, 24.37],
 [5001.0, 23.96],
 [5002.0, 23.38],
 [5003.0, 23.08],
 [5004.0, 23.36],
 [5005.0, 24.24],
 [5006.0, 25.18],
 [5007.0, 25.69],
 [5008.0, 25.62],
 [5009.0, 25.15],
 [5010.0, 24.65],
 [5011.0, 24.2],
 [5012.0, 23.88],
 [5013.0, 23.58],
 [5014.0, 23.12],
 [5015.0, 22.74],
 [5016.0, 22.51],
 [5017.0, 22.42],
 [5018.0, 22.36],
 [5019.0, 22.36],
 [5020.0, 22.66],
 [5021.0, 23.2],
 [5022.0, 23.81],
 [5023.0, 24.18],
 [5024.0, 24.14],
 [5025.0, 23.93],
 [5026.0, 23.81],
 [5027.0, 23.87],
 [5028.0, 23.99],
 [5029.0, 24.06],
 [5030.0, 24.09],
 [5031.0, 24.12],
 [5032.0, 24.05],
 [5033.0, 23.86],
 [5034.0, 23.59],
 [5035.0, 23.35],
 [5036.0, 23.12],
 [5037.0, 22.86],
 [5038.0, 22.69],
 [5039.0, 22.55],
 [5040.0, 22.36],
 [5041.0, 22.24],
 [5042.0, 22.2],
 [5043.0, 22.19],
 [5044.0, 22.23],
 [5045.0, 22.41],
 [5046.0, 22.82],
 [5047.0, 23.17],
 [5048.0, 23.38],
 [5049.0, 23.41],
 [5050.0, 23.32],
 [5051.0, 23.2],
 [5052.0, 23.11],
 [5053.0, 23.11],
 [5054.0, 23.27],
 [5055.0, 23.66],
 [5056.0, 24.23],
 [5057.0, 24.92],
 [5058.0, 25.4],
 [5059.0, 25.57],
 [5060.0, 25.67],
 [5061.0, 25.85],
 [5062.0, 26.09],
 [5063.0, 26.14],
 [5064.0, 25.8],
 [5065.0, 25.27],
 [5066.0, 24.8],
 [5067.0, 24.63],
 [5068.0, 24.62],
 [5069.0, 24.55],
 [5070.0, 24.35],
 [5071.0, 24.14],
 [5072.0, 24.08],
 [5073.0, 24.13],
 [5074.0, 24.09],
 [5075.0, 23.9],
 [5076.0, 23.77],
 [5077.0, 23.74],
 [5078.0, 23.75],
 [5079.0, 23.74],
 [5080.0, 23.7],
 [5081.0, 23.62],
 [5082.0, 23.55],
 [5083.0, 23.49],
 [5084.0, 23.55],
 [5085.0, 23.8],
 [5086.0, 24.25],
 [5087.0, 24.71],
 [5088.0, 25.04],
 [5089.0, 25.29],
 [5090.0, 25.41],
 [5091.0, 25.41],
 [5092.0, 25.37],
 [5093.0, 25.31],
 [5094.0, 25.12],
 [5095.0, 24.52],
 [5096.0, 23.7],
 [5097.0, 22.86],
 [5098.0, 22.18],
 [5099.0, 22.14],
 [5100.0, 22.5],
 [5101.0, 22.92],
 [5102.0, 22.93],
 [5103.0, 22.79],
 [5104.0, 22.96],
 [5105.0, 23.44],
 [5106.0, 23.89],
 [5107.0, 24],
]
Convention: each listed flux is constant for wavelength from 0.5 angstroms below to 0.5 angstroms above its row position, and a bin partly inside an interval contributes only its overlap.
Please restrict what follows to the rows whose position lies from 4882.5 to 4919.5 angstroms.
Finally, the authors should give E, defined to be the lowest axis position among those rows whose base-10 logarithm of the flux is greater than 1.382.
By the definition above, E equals 4894.0 angstroms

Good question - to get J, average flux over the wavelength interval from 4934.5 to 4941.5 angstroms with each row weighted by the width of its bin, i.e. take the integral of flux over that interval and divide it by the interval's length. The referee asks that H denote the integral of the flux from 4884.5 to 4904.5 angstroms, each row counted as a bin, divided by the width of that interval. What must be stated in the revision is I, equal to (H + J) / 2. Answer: 23.9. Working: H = 23.9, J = 23.8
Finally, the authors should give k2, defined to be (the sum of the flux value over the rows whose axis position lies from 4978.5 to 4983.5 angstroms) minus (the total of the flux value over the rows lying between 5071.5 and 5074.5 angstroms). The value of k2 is 40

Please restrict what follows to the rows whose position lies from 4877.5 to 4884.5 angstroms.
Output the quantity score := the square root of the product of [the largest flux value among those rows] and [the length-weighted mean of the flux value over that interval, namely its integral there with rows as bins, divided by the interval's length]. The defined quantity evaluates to 24.0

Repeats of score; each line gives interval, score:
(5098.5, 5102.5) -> 22.8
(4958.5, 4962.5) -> 25.8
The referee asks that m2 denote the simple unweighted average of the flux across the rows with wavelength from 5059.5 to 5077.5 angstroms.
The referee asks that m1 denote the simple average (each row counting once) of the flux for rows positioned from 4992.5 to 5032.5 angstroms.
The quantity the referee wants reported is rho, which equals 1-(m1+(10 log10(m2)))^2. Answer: -1422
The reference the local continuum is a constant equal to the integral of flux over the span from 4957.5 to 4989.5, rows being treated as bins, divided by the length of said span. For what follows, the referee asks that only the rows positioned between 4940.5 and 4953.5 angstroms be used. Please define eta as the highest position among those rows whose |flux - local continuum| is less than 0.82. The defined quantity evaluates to 4945.0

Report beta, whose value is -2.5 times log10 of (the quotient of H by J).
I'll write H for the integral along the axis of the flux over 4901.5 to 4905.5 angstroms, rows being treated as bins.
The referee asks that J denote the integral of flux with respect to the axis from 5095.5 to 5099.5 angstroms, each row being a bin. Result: -0.08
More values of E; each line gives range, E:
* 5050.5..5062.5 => 5056.0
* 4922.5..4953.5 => 4929.0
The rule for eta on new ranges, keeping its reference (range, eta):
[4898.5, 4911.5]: 4911.0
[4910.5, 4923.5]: 4923.0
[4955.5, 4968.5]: 4968.0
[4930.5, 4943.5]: 4943.0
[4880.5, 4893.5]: 4893.0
